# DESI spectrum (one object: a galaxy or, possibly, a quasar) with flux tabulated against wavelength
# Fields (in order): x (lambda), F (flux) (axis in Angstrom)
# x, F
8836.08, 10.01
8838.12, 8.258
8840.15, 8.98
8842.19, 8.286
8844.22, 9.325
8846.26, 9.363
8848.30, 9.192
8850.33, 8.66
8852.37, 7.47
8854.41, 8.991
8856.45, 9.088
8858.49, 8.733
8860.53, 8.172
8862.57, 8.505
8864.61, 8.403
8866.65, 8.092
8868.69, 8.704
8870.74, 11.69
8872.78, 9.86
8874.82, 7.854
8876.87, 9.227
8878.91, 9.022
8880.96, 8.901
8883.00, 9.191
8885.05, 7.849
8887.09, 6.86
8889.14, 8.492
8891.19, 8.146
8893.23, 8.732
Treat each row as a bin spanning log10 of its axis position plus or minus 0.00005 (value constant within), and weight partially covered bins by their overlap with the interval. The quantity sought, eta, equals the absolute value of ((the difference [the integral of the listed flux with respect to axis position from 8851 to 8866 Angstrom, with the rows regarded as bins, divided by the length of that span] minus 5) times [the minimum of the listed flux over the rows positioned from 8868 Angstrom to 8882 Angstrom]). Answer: 27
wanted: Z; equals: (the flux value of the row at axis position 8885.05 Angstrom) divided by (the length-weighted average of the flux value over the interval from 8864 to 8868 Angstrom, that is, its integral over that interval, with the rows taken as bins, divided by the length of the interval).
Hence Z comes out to 0.95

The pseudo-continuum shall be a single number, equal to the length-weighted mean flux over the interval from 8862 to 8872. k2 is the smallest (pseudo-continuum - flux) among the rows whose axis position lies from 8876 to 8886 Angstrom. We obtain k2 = -0.1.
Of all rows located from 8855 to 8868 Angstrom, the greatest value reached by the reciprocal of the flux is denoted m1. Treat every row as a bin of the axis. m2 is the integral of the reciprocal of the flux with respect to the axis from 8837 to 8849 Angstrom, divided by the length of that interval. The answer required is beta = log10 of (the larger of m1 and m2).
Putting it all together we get -0.91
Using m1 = 0.124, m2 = 0.113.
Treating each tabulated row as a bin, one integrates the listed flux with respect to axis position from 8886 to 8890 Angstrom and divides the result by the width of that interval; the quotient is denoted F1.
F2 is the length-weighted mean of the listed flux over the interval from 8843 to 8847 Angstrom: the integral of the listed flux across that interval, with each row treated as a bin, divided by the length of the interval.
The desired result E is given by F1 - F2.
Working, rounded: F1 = 7.7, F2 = 9.3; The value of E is -1.6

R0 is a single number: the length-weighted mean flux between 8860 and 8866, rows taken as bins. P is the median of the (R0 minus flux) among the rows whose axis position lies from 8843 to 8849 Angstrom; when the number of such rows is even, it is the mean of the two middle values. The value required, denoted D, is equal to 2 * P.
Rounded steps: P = -0.96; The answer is -1.9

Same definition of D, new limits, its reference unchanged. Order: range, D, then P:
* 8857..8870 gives -0.2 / -0.09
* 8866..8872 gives -0.7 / -0.34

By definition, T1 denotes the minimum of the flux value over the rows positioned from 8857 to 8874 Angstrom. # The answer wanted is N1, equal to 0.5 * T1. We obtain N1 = 4.05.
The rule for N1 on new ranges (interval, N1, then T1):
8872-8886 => 3.92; 7.849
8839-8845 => 4.14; 8.286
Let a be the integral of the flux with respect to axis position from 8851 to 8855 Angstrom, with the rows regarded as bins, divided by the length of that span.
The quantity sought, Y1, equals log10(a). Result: 0.91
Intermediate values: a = 8.2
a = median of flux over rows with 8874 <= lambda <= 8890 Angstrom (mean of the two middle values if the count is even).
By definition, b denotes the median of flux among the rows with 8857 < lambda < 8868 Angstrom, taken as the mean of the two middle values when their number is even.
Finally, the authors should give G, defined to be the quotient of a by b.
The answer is 1.03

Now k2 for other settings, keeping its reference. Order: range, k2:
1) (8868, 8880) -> -2.6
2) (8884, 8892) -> 0.6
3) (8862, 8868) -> 0.6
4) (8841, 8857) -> -0.2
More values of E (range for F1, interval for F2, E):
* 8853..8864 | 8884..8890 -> 0.9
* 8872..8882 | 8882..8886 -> 0.4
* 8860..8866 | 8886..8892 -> 0.5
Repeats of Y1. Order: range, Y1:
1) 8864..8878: 0.96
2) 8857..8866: 0.93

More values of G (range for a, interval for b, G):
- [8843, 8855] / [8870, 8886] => 1.00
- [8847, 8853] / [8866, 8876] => 0.99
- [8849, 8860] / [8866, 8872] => 1.00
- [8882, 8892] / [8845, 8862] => 0.92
